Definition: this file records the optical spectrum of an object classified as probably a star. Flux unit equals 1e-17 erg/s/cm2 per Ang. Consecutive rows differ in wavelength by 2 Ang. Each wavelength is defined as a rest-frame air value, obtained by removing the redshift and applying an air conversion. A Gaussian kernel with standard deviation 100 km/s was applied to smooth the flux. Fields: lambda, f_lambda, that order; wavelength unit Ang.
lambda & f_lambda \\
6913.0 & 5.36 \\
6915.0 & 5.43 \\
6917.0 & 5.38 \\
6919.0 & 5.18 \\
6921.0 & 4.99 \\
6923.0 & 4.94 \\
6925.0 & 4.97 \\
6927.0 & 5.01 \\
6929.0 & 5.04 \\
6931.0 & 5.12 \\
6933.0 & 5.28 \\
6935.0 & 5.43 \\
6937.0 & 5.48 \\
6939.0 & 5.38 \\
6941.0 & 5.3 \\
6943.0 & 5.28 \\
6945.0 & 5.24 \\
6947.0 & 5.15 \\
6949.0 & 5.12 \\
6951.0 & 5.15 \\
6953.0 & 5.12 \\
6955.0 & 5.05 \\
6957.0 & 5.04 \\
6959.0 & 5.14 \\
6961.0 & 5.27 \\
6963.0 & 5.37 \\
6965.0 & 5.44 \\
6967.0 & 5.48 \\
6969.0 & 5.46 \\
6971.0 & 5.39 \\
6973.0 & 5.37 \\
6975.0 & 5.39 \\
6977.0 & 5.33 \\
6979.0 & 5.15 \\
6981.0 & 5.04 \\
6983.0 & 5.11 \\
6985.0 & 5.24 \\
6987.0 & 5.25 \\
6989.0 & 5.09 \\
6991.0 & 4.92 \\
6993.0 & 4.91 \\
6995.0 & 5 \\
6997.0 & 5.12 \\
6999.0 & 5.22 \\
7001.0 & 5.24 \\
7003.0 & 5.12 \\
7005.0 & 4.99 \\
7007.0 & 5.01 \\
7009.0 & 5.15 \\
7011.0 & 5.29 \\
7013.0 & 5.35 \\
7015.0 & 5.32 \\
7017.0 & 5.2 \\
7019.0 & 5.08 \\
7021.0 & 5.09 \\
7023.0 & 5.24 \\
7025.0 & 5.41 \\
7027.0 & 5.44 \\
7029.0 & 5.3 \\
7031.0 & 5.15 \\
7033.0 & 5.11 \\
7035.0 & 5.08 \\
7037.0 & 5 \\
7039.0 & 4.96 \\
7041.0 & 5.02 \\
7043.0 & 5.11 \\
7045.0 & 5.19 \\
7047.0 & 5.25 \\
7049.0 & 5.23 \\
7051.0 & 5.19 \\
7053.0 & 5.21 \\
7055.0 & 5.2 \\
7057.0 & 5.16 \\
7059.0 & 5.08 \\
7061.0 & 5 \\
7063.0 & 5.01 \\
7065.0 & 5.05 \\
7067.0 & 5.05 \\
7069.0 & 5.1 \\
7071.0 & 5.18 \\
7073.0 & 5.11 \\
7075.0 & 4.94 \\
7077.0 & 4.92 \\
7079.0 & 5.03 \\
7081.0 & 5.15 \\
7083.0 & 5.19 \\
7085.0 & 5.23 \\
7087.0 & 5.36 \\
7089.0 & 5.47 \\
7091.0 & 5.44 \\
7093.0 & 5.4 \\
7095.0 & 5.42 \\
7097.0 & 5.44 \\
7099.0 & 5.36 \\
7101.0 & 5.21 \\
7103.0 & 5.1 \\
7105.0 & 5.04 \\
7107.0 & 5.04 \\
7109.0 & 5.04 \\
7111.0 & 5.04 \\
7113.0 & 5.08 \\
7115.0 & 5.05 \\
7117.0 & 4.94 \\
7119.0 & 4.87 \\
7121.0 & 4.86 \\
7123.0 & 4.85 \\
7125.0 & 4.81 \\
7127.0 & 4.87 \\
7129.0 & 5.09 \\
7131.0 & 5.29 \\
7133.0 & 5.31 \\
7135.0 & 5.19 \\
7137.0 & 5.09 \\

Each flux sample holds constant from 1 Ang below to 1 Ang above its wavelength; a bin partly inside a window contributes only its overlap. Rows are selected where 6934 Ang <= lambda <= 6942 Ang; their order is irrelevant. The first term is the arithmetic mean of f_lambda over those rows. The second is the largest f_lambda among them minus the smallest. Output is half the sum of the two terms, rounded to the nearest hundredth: 2.79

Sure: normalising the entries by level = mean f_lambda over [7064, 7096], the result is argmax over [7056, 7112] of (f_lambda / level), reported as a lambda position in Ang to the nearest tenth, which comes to 7089.0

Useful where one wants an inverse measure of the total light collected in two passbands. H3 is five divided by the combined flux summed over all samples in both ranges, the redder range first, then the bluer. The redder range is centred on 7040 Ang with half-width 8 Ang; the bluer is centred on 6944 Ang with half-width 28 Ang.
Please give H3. 0.0267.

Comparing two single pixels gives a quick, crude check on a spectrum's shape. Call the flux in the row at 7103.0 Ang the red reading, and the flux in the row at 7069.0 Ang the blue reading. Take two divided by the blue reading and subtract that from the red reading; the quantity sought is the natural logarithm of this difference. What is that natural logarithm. 1.55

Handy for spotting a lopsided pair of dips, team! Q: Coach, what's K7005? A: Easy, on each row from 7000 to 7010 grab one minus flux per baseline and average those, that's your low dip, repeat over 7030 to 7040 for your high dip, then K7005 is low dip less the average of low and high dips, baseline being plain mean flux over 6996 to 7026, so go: -0.004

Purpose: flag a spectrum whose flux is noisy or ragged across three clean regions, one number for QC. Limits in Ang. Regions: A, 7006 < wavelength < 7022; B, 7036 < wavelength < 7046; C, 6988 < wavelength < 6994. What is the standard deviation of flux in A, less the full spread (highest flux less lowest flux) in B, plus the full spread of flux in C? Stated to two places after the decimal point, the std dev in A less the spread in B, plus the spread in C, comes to 0.07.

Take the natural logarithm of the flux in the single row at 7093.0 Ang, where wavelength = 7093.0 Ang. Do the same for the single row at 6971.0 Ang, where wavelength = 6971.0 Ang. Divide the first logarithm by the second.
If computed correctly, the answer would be 1.00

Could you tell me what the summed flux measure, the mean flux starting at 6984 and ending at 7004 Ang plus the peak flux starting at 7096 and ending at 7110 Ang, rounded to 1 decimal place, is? 10.6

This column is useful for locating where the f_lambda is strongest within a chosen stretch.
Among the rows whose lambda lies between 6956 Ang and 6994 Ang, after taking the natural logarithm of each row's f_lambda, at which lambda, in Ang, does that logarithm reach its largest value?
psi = 6967.0 Ang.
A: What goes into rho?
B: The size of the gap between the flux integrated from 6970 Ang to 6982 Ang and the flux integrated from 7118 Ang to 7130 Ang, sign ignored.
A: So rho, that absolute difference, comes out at 4.6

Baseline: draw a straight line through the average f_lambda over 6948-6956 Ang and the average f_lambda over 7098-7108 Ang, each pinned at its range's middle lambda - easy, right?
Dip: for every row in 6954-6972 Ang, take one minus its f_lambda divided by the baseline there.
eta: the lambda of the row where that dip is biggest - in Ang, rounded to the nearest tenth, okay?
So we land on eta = 6957.0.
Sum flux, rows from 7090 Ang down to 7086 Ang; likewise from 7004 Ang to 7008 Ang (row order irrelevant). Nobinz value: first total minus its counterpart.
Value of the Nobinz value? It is 0.8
